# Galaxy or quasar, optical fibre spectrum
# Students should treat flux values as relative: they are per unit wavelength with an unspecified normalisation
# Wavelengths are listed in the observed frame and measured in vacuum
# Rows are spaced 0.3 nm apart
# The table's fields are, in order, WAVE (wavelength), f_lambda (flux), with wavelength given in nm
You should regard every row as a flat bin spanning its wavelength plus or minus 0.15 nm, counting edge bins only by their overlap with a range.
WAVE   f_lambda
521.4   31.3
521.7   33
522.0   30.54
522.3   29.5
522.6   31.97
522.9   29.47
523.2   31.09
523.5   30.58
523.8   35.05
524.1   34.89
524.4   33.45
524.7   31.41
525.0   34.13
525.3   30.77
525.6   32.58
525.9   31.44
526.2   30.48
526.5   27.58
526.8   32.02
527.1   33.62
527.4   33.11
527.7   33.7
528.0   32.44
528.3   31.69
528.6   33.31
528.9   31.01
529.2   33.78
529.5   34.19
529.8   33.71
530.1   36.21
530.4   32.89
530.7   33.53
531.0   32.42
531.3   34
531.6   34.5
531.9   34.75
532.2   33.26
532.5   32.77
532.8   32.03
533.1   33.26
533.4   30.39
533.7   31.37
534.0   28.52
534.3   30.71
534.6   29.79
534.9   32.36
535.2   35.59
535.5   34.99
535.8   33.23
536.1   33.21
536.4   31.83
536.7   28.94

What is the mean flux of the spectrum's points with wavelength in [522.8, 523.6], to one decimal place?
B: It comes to 30.4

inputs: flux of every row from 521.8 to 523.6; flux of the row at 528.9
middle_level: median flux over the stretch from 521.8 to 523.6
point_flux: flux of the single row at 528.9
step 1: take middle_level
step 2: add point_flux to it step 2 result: 61.6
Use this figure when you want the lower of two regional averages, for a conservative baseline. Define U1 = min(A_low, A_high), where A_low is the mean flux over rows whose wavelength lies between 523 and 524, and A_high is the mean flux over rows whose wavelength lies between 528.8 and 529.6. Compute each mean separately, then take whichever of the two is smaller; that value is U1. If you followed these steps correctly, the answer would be 32.2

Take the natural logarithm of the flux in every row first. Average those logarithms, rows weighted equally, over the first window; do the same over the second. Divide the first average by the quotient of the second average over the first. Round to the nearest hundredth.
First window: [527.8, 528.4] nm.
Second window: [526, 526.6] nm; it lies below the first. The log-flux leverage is 3.57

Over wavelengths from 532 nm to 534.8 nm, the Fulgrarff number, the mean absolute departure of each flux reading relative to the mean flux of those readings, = 1.33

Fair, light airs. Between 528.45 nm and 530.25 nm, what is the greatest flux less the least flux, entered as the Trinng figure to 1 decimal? 5.2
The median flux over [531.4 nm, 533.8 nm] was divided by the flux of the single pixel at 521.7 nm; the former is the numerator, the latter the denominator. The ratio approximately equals 1.00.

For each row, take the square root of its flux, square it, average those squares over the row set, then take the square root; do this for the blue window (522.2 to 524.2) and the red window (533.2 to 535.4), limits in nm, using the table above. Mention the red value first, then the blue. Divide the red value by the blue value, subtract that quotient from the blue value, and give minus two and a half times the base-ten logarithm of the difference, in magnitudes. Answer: -1.67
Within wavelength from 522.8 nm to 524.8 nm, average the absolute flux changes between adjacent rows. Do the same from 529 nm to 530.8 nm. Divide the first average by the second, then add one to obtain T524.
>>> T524 2.2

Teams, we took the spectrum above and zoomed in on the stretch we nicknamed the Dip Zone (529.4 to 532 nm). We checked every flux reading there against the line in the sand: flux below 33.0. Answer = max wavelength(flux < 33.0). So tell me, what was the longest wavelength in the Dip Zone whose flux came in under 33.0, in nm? 531.0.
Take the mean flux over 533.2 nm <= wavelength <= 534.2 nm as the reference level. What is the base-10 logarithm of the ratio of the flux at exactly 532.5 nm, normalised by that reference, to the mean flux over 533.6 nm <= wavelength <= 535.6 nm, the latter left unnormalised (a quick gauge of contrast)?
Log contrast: -1.47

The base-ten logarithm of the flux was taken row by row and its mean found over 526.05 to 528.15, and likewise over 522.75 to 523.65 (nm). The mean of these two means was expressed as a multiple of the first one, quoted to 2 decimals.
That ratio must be 0.99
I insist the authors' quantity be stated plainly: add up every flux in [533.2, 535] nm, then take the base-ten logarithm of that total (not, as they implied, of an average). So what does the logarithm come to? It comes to 2.26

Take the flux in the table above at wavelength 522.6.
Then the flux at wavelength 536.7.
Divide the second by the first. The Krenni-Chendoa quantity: 0.91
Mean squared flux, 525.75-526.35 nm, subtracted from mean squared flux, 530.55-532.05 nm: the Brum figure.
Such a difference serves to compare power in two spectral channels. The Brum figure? 187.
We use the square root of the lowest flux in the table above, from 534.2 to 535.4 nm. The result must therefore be 5.46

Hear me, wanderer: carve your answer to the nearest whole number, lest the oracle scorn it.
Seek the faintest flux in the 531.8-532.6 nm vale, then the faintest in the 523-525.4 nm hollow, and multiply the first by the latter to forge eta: 1002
